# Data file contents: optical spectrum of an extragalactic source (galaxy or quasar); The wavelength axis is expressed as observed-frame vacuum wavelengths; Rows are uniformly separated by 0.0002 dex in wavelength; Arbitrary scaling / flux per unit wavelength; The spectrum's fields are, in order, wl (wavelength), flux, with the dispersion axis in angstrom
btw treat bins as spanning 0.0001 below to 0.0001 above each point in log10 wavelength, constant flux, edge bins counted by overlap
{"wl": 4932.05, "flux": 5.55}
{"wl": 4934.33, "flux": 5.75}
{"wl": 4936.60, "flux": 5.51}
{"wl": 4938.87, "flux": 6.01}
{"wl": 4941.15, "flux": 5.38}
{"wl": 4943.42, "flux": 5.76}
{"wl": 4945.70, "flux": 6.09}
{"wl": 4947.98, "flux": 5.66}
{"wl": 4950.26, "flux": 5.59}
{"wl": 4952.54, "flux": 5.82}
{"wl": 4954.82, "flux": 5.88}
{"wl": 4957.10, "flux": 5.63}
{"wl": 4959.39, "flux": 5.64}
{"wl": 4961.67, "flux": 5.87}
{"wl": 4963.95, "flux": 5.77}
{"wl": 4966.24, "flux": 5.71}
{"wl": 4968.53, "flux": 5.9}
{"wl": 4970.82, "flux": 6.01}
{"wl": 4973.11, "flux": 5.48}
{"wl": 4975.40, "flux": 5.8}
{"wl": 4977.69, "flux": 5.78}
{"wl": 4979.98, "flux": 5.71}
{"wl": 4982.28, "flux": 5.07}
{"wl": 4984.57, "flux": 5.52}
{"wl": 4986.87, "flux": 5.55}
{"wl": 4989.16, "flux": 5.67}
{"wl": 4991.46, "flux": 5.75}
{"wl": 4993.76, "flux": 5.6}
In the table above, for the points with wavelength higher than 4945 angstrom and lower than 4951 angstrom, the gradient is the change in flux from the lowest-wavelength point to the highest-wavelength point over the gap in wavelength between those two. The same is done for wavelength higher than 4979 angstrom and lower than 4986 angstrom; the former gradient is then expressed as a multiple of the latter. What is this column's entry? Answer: 2.6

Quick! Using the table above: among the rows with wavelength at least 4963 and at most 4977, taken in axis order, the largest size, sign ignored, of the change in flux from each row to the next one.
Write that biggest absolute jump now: 0.53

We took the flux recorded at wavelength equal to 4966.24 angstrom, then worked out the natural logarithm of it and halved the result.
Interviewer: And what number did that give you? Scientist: 0.871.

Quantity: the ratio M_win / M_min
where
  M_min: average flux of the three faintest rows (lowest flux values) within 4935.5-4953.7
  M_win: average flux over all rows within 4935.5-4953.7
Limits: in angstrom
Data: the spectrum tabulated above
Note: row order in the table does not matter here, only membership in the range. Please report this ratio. 1.04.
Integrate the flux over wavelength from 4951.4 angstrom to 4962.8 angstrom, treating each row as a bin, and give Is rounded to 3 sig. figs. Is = 65.8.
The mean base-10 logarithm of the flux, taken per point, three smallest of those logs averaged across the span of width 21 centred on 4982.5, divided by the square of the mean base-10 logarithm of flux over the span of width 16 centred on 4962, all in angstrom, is 1.26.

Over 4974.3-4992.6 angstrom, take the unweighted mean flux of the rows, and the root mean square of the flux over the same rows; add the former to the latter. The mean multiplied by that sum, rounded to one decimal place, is 62.9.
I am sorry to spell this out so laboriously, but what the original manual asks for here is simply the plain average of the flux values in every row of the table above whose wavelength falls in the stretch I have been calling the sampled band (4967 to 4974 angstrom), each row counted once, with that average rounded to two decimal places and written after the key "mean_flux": 5.80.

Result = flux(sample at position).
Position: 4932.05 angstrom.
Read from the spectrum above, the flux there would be 5.55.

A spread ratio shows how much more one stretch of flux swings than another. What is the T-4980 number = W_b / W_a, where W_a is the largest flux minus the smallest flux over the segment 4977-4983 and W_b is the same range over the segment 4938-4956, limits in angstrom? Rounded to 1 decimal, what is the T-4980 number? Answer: 1.0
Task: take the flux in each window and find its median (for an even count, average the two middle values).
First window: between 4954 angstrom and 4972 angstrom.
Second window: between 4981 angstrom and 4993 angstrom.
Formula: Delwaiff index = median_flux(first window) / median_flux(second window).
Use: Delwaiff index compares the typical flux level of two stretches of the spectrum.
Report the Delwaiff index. 1.05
